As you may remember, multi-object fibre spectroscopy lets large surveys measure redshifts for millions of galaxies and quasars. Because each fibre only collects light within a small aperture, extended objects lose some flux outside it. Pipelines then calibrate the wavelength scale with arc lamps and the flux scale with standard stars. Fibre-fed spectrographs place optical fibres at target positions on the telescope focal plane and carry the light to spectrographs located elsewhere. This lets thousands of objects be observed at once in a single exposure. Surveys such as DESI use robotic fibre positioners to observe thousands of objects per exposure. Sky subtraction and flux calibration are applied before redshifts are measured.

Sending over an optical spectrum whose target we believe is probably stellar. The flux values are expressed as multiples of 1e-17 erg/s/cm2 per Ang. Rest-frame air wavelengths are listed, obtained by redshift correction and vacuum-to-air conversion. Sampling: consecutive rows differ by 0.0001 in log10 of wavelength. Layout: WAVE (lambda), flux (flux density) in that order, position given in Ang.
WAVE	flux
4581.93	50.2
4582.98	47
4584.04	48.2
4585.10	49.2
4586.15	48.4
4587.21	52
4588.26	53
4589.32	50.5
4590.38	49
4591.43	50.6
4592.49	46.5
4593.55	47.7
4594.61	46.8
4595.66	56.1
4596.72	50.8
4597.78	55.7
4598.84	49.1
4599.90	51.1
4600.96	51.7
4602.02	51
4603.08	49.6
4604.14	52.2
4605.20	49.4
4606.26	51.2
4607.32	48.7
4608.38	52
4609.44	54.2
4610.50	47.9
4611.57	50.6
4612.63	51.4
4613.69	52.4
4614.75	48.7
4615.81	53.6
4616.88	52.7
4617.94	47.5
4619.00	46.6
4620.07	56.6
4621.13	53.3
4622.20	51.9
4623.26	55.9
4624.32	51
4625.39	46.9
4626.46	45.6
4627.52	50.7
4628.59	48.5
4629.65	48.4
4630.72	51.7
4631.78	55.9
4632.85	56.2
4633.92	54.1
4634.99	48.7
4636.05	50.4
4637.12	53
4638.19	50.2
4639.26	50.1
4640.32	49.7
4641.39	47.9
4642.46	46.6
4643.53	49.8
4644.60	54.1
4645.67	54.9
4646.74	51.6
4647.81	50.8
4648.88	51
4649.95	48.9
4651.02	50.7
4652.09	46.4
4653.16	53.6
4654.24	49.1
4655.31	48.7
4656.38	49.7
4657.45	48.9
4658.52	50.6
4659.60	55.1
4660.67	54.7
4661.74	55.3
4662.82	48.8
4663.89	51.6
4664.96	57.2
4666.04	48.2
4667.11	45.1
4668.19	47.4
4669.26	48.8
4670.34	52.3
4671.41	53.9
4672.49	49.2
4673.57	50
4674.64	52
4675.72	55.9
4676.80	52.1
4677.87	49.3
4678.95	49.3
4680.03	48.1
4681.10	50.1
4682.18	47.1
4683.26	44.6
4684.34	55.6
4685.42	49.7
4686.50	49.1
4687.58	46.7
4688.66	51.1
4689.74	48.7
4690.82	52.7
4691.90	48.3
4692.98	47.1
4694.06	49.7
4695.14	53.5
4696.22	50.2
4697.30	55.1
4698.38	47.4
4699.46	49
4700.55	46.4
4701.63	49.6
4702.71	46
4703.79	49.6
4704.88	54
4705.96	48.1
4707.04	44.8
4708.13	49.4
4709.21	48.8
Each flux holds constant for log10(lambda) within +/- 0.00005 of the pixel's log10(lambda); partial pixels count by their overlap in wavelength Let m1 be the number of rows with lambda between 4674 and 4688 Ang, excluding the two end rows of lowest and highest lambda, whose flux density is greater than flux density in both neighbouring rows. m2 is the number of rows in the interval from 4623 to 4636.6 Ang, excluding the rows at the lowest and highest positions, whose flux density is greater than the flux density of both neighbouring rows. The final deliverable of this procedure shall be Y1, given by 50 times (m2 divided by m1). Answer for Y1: 33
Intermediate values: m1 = 3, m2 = 2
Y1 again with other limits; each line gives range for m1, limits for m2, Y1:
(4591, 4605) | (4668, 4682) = 25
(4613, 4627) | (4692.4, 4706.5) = 83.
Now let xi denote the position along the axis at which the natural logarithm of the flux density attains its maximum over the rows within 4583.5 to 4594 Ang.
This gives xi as 4588.26 Ang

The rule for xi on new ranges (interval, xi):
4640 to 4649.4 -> 4645.67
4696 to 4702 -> 4697.30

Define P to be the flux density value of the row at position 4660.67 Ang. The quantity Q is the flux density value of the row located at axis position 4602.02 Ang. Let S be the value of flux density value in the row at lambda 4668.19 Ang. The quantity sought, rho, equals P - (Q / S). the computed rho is 54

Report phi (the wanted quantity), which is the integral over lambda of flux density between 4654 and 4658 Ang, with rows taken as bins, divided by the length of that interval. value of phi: 49.2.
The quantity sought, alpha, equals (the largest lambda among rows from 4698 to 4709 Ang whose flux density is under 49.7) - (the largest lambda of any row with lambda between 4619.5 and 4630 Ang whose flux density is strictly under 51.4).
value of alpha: 78.5 Ang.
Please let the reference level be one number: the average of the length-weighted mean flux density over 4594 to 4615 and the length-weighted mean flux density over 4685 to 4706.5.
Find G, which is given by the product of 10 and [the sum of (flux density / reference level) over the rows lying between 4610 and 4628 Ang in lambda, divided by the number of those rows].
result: 10.1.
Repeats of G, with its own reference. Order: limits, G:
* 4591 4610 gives 10.1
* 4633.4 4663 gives 10.1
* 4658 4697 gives 10.0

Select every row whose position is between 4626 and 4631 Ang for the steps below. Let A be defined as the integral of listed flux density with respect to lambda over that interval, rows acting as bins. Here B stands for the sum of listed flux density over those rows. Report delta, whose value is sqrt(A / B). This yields 0.999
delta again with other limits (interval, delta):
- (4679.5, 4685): 1.049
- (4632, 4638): 1.095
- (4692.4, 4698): 1.058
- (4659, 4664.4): 1.039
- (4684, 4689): 0.997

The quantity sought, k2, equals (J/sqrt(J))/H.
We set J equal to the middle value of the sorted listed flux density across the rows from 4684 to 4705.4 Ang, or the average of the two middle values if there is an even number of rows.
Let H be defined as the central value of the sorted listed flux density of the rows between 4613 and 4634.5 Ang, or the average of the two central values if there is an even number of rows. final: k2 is 0.136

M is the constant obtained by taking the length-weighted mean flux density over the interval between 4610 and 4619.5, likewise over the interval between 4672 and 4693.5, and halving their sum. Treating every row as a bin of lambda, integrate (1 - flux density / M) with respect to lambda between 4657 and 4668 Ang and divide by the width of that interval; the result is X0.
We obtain -0.029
